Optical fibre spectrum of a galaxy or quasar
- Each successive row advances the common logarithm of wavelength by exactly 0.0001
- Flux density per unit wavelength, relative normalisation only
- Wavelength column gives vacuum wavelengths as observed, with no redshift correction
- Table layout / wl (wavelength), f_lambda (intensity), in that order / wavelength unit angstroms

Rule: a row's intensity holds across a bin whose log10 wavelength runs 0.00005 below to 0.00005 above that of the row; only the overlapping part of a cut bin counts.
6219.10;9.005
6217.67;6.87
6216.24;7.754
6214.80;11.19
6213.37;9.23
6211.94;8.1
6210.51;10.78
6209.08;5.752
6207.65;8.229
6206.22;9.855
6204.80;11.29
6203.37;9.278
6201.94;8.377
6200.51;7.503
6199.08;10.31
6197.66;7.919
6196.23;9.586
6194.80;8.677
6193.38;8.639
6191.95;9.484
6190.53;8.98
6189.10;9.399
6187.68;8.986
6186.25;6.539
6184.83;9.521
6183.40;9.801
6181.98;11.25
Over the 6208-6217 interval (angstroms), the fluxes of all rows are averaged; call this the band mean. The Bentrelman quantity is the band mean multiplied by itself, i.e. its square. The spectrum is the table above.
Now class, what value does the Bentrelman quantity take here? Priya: 77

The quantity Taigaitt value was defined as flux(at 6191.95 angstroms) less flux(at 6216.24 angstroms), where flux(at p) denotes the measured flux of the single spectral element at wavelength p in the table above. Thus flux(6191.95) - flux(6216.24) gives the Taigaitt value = 1.7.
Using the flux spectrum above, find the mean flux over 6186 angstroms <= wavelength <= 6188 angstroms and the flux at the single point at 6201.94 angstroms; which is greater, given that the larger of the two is 8.38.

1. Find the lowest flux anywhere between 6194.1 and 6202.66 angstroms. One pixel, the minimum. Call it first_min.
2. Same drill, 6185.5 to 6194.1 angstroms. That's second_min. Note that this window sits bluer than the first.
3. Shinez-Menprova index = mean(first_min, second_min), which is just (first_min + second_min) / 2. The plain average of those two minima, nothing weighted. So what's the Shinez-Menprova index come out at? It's 7.0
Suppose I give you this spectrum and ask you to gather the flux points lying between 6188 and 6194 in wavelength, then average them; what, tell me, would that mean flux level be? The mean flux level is 9.13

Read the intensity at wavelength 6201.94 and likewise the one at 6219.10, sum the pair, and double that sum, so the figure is 35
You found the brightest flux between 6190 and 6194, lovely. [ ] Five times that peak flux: 47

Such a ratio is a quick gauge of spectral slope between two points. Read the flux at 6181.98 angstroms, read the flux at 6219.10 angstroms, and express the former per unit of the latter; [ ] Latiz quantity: 1.25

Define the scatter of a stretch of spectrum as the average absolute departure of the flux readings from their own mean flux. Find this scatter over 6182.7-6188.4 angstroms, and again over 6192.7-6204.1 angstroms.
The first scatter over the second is 1.54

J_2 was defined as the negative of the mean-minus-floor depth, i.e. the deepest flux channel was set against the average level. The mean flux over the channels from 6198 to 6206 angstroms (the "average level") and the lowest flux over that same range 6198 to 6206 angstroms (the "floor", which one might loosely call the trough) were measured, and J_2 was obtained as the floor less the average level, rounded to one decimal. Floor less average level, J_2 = -1.8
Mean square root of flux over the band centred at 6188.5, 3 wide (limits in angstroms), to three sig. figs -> 3.03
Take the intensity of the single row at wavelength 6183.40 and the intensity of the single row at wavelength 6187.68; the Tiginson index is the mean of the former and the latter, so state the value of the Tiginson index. 9.4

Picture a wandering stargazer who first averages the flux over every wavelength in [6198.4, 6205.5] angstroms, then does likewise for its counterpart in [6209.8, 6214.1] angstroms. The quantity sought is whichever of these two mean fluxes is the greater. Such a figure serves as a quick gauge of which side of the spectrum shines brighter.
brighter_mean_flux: 9.4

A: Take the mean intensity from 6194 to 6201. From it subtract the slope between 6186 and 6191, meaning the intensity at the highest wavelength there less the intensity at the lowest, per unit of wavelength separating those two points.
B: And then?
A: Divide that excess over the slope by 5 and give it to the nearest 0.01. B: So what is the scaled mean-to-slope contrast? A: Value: 1.65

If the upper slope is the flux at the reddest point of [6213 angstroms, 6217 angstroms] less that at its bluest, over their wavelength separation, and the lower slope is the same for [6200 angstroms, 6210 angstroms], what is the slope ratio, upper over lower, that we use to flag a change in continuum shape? 2.5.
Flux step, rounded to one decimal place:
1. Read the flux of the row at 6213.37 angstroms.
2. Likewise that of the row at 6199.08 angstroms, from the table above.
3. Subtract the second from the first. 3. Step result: -1.1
